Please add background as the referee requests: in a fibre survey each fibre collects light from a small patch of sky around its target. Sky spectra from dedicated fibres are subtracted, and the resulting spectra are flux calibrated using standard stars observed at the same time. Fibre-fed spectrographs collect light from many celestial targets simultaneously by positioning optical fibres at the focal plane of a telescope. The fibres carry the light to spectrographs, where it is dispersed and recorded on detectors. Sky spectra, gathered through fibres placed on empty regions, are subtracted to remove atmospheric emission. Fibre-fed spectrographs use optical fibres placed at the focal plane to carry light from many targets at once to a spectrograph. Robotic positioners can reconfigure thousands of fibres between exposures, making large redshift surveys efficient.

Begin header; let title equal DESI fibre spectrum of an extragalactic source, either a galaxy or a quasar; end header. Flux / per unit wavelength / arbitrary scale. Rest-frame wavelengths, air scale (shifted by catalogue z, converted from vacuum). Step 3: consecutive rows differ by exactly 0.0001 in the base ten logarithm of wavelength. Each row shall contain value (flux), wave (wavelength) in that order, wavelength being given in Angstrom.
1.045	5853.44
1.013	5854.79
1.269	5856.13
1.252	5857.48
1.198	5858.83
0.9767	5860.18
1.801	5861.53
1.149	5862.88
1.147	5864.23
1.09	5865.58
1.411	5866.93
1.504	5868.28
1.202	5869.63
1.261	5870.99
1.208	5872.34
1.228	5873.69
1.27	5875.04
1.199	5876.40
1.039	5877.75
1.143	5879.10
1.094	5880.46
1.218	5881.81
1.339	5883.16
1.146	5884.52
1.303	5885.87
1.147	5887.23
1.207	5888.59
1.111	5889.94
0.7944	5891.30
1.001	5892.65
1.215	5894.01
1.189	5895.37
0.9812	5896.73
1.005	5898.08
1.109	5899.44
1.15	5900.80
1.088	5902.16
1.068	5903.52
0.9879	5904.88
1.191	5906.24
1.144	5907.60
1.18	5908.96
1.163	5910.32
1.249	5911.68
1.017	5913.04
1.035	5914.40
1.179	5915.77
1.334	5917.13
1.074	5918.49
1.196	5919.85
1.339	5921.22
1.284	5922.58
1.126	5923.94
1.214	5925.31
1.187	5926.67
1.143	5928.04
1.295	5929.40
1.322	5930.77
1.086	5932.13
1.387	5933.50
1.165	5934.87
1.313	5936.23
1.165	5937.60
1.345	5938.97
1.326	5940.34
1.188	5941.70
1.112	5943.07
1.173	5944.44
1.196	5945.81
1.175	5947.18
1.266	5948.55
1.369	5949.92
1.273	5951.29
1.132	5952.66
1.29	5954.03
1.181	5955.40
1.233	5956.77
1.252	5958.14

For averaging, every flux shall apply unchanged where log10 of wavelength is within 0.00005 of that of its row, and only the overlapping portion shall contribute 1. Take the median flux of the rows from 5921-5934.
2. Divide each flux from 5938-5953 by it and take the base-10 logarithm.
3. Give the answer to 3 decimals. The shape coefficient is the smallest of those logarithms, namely -0.050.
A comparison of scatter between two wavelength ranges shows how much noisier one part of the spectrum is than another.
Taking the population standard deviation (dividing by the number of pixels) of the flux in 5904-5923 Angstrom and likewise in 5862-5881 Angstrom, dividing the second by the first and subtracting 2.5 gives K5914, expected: -1.4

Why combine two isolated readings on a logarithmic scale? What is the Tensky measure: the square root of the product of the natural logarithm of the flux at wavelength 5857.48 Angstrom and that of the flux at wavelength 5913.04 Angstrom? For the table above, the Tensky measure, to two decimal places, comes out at 0.06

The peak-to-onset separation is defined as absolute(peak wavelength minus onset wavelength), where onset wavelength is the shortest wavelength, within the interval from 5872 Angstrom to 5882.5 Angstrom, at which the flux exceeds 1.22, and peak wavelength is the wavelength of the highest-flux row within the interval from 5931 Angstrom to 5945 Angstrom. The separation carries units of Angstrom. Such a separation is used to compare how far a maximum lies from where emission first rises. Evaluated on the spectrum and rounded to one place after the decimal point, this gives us 59.8 Angstrom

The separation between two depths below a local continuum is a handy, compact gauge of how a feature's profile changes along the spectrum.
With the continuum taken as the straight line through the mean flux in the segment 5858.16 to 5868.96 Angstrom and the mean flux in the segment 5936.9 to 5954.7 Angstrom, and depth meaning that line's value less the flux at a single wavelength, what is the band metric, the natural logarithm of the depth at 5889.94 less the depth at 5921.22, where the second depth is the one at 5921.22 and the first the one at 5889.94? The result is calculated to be -1.4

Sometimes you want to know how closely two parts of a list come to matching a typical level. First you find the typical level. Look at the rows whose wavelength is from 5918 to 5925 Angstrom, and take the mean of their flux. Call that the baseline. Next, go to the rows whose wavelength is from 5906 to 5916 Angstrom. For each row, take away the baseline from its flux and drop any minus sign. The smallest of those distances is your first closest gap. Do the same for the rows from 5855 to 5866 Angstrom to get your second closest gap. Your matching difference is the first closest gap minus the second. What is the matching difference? 0.007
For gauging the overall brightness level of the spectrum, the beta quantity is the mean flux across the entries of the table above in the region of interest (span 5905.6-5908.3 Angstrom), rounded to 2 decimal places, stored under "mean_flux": 1.17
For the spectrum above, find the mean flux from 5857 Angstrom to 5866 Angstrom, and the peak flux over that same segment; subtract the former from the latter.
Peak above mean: 0.57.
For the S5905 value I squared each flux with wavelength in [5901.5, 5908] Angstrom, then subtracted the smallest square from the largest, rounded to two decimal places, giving 0.44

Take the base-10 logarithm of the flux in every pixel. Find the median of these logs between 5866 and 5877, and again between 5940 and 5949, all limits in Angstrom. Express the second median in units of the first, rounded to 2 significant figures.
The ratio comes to 0.79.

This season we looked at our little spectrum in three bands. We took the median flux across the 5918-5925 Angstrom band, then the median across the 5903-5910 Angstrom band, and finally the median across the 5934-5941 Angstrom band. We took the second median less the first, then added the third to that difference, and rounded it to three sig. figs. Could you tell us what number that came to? 1.26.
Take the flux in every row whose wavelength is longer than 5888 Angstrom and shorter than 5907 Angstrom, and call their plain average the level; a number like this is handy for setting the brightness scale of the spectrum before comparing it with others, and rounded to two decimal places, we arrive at 1.08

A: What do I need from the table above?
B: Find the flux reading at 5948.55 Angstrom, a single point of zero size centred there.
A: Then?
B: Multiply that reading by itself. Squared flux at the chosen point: 1.6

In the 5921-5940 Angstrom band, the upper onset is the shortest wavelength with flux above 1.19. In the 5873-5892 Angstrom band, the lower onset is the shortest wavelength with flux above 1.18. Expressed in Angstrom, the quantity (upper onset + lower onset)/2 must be 5897.5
